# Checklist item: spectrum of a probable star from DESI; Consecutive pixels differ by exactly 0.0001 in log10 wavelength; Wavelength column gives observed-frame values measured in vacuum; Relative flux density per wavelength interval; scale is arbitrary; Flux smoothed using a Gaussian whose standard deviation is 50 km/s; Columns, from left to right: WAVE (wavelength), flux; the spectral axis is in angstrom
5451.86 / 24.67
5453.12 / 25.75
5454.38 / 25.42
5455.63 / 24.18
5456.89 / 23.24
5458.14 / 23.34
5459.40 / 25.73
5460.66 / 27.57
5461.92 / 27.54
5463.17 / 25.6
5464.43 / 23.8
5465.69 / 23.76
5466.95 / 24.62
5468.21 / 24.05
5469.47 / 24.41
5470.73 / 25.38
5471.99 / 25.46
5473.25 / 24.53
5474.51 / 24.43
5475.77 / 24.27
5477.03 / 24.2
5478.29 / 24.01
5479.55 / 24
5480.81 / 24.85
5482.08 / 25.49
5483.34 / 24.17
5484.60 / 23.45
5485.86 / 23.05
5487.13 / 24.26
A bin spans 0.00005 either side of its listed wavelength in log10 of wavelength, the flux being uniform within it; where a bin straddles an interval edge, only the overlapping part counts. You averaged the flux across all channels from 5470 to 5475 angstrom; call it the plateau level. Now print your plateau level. 25.0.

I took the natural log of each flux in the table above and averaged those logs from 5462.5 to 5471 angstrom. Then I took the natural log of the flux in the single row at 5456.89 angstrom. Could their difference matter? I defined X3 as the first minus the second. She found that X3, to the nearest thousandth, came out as 0.053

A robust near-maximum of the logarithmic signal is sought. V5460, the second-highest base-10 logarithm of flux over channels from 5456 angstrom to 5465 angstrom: 1.44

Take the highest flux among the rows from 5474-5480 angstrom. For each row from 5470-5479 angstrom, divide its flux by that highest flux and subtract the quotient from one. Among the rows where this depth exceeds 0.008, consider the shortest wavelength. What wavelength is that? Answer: 5477.03 angstrom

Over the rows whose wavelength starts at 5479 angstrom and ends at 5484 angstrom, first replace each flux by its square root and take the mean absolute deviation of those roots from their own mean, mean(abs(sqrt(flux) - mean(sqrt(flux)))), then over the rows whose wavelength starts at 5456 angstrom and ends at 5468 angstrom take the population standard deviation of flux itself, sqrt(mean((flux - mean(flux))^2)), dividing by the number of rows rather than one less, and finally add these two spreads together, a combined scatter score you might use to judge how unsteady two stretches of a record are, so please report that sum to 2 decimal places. 1.65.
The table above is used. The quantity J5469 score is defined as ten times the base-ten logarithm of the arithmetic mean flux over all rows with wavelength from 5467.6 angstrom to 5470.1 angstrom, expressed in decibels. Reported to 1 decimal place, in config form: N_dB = 13.8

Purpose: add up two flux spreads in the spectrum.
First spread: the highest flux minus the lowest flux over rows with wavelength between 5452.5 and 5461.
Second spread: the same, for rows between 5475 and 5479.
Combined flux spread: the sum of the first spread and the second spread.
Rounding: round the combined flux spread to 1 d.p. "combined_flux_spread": 4.6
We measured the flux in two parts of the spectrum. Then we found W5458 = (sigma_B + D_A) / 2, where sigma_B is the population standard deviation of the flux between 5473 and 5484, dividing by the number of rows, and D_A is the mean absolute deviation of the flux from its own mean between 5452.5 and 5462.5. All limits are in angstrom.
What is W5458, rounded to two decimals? 0.88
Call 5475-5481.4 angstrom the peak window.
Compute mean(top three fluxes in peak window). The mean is 24.4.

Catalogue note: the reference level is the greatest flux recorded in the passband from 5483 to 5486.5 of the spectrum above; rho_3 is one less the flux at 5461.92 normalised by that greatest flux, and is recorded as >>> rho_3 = -0.139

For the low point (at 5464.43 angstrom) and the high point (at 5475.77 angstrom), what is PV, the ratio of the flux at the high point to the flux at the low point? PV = 1.02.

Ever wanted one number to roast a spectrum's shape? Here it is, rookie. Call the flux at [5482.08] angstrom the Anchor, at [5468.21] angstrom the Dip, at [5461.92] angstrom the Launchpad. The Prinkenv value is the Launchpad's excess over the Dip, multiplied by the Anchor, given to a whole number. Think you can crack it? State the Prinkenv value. 89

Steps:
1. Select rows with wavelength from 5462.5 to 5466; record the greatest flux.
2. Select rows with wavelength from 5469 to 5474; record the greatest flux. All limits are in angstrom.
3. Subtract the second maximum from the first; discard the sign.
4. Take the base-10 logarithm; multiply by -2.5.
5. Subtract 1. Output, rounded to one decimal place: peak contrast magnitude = 1.1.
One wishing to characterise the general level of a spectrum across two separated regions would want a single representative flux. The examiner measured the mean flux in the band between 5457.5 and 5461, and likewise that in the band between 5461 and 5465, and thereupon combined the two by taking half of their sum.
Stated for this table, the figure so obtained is 25.6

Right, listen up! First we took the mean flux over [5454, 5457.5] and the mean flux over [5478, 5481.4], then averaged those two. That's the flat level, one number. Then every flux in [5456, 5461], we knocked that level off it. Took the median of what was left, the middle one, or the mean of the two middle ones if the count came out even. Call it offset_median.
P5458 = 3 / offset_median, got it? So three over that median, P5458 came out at 12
